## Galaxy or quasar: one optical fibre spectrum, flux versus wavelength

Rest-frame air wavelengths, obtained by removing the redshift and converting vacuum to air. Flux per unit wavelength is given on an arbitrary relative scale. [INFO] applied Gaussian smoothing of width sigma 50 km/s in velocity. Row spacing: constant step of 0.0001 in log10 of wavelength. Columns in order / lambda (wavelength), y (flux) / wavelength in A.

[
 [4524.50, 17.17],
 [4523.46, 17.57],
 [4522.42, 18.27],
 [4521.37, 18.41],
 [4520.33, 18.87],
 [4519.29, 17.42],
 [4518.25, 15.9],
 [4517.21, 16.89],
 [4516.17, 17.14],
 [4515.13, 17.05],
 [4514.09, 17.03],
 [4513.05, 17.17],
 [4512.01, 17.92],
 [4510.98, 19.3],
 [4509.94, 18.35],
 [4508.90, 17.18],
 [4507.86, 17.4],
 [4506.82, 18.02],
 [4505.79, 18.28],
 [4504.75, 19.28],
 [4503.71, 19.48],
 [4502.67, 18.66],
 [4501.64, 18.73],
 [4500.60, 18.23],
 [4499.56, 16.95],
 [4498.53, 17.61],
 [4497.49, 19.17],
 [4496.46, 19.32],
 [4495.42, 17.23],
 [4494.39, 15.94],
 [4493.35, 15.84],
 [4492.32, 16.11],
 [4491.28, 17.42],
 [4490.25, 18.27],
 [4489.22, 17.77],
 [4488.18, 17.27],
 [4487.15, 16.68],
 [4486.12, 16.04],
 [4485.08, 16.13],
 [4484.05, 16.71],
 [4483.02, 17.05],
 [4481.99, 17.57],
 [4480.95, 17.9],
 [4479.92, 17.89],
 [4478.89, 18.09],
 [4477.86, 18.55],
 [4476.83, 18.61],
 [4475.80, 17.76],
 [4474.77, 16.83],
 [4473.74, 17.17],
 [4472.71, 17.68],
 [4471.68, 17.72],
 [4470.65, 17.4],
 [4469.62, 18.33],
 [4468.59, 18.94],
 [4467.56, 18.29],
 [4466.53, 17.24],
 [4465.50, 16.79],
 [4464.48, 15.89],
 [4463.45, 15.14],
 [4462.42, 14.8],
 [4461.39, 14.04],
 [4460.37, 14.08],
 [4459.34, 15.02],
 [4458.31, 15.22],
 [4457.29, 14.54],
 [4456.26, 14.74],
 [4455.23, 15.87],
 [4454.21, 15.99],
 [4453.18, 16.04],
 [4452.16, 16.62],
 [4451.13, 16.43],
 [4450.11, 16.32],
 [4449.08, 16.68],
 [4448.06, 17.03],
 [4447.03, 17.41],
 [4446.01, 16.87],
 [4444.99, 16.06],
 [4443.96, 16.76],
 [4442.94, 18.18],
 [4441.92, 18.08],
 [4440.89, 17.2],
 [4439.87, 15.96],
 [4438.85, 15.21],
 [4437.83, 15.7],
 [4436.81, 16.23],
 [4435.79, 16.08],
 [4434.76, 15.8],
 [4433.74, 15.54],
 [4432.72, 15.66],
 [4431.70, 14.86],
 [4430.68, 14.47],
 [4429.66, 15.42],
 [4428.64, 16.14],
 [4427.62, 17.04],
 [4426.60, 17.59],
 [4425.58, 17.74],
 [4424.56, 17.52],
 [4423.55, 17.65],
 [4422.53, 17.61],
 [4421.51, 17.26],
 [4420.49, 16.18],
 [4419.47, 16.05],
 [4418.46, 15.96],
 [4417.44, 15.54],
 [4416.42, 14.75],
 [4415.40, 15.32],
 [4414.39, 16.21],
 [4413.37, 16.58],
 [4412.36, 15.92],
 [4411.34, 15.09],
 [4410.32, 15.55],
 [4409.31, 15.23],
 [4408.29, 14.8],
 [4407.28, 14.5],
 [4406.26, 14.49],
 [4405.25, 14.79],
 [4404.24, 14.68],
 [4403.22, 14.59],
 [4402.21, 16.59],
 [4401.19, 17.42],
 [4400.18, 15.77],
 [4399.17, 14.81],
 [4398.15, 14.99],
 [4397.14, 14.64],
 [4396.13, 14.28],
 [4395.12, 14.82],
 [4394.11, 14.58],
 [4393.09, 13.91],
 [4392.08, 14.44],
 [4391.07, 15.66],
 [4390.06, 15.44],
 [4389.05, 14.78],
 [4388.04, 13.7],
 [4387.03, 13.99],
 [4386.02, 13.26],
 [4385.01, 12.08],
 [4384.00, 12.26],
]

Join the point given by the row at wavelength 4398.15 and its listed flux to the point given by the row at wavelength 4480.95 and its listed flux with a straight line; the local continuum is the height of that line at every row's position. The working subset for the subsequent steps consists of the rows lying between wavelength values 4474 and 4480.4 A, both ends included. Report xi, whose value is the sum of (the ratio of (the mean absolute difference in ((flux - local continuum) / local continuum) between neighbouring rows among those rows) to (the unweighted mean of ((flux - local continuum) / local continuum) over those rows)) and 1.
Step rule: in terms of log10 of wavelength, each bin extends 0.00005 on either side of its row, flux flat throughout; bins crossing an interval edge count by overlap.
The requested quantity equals 3.8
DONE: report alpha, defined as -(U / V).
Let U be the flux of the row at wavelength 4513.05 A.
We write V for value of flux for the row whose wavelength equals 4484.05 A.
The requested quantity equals -1.03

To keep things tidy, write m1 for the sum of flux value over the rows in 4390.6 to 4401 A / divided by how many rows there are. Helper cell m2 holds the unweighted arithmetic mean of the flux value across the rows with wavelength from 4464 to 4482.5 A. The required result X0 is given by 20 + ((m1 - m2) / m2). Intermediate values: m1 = 14.8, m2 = 17.7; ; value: 19.84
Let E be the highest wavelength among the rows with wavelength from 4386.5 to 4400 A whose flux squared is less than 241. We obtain 4399.17 A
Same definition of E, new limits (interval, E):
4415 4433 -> 4431.70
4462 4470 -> 4463.45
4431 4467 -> 4463.45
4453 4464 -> 4463.45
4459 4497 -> 4463.45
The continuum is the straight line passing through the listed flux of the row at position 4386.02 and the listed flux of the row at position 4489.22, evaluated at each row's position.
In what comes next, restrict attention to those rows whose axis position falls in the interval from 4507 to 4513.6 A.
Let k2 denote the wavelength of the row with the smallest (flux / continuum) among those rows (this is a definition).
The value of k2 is 4513.05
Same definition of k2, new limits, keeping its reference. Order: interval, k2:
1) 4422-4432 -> 4430.68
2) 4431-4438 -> 4431.70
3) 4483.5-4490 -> 4486.12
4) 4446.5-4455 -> 4454.21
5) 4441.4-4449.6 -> 4444.99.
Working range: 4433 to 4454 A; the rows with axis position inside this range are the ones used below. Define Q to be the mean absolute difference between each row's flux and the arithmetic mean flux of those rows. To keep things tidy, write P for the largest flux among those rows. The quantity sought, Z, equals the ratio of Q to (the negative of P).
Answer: -0.0343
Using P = 18.18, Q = 0.62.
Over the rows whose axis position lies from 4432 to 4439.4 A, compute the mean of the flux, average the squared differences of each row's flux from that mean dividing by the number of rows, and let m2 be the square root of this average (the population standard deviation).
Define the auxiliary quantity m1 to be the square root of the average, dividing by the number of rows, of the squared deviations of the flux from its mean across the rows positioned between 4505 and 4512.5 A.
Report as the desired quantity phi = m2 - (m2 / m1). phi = -0.2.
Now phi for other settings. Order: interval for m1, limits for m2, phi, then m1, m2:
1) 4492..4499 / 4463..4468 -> 0.3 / 1.37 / 1.1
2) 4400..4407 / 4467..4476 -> 0.0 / 1.07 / 0.6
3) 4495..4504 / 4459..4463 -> -0.1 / 0.88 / 0.4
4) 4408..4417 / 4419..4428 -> -0.4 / 0.59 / 0.6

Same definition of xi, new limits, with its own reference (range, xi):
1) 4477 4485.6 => 0.1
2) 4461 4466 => 0.7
